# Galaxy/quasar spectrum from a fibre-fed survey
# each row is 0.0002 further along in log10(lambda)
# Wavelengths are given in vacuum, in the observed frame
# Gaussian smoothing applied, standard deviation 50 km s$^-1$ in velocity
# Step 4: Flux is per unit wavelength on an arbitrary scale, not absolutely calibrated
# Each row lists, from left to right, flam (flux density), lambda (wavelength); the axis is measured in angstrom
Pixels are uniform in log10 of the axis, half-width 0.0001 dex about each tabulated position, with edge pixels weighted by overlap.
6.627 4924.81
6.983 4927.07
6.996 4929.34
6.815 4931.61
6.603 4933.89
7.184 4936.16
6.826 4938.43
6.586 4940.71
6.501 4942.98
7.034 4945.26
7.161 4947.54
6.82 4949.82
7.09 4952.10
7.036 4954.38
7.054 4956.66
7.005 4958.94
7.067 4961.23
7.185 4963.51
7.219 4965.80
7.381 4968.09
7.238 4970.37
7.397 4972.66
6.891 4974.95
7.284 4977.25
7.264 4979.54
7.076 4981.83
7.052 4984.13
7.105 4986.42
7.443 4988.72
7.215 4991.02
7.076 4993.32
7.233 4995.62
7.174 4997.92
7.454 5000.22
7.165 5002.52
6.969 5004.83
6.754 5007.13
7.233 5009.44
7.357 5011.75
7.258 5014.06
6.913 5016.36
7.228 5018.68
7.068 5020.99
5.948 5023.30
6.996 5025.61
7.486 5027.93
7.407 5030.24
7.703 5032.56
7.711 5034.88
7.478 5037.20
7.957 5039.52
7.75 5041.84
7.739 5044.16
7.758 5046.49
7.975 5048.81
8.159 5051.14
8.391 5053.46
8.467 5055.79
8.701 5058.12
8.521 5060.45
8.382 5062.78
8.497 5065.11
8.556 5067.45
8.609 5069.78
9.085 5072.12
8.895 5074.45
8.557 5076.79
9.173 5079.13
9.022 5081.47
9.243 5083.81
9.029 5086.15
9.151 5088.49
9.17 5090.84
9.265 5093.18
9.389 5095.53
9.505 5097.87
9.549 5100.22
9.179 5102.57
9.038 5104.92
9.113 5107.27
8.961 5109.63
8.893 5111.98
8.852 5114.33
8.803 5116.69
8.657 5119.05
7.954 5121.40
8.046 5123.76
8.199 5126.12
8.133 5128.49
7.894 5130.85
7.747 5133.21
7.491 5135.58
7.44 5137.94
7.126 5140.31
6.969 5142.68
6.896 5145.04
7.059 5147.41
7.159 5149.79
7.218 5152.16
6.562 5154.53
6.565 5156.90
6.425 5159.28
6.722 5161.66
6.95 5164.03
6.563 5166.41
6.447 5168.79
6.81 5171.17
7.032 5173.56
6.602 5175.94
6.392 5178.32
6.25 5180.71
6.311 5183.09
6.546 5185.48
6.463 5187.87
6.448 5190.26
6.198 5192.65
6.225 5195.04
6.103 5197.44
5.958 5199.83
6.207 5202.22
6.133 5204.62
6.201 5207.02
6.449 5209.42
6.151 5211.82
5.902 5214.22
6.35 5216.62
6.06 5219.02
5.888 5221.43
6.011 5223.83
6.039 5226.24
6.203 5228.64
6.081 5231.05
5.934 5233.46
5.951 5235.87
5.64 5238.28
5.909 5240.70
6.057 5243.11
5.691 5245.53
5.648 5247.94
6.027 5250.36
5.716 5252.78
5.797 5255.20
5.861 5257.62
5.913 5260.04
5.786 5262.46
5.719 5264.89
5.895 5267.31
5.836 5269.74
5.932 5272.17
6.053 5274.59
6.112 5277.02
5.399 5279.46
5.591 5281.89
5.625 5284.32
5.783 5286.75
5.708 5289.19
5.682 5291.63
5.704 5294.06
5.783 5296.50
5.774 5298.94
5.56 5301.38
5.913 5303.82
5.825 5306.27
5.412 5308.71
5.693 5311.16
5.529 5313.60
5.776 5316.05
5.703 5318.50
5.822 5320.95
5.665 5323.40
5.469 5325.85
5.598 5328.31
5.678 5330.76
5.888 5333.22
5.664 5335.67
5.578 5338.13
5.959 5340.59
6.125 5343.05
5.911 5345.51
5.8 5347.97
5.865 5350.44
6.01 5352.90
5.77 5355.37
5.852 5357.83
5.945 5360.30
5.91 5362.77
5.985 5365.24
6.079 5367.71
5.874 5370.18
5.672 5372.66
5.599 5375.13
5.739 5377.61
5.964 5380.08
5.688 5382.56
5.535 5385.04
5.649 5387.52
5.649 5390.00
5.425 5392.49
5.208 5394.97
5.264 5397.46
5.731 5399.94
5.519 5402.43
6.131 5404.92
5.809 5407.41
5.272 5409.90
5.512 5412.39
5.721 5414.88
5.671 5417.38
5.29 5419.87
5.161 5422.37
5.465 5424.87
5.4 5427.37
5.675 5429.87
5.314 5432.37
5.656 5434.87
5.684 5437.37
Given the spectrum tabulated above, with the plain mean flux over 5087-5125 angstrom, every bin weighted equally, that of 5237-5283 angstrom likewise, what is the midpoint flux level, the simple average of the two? 7.4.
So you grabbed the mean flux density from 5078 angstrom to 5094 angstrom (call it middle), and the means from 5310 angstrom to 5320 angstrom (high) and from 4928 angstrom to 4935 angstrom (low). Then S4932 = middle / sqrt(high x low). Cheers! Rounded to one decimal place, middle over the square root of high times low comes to 1.5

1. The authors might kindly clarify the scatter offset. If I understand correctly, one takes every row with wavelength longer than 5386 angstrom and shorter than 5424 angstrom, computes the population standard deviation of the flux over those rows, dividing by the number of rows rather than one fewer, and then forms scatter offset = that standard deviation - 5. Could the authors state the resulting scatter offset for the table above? -4.74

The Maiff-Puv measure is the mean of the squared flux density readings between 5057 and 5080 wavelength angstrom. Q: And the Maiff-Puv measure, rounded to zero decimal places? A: 76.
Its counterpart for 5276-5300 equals 33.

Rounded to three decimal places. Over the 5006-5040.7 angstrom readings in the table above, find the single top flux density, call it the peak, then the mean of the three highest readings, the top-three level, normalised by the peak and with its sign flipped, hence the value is -0.979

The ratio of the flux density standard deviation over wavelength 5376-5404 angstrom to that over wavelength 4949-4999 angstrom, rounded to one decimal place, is 1.4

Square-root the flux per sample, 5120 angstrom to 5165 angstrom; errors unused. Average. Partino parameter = 2.7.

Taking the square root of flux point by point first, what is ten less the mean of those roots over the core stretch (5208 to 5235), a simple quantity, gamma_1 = 7.5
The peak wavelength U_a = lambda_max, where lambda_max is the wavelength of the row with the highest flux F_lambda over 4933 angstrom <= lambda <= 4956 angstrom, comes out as 4936.16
